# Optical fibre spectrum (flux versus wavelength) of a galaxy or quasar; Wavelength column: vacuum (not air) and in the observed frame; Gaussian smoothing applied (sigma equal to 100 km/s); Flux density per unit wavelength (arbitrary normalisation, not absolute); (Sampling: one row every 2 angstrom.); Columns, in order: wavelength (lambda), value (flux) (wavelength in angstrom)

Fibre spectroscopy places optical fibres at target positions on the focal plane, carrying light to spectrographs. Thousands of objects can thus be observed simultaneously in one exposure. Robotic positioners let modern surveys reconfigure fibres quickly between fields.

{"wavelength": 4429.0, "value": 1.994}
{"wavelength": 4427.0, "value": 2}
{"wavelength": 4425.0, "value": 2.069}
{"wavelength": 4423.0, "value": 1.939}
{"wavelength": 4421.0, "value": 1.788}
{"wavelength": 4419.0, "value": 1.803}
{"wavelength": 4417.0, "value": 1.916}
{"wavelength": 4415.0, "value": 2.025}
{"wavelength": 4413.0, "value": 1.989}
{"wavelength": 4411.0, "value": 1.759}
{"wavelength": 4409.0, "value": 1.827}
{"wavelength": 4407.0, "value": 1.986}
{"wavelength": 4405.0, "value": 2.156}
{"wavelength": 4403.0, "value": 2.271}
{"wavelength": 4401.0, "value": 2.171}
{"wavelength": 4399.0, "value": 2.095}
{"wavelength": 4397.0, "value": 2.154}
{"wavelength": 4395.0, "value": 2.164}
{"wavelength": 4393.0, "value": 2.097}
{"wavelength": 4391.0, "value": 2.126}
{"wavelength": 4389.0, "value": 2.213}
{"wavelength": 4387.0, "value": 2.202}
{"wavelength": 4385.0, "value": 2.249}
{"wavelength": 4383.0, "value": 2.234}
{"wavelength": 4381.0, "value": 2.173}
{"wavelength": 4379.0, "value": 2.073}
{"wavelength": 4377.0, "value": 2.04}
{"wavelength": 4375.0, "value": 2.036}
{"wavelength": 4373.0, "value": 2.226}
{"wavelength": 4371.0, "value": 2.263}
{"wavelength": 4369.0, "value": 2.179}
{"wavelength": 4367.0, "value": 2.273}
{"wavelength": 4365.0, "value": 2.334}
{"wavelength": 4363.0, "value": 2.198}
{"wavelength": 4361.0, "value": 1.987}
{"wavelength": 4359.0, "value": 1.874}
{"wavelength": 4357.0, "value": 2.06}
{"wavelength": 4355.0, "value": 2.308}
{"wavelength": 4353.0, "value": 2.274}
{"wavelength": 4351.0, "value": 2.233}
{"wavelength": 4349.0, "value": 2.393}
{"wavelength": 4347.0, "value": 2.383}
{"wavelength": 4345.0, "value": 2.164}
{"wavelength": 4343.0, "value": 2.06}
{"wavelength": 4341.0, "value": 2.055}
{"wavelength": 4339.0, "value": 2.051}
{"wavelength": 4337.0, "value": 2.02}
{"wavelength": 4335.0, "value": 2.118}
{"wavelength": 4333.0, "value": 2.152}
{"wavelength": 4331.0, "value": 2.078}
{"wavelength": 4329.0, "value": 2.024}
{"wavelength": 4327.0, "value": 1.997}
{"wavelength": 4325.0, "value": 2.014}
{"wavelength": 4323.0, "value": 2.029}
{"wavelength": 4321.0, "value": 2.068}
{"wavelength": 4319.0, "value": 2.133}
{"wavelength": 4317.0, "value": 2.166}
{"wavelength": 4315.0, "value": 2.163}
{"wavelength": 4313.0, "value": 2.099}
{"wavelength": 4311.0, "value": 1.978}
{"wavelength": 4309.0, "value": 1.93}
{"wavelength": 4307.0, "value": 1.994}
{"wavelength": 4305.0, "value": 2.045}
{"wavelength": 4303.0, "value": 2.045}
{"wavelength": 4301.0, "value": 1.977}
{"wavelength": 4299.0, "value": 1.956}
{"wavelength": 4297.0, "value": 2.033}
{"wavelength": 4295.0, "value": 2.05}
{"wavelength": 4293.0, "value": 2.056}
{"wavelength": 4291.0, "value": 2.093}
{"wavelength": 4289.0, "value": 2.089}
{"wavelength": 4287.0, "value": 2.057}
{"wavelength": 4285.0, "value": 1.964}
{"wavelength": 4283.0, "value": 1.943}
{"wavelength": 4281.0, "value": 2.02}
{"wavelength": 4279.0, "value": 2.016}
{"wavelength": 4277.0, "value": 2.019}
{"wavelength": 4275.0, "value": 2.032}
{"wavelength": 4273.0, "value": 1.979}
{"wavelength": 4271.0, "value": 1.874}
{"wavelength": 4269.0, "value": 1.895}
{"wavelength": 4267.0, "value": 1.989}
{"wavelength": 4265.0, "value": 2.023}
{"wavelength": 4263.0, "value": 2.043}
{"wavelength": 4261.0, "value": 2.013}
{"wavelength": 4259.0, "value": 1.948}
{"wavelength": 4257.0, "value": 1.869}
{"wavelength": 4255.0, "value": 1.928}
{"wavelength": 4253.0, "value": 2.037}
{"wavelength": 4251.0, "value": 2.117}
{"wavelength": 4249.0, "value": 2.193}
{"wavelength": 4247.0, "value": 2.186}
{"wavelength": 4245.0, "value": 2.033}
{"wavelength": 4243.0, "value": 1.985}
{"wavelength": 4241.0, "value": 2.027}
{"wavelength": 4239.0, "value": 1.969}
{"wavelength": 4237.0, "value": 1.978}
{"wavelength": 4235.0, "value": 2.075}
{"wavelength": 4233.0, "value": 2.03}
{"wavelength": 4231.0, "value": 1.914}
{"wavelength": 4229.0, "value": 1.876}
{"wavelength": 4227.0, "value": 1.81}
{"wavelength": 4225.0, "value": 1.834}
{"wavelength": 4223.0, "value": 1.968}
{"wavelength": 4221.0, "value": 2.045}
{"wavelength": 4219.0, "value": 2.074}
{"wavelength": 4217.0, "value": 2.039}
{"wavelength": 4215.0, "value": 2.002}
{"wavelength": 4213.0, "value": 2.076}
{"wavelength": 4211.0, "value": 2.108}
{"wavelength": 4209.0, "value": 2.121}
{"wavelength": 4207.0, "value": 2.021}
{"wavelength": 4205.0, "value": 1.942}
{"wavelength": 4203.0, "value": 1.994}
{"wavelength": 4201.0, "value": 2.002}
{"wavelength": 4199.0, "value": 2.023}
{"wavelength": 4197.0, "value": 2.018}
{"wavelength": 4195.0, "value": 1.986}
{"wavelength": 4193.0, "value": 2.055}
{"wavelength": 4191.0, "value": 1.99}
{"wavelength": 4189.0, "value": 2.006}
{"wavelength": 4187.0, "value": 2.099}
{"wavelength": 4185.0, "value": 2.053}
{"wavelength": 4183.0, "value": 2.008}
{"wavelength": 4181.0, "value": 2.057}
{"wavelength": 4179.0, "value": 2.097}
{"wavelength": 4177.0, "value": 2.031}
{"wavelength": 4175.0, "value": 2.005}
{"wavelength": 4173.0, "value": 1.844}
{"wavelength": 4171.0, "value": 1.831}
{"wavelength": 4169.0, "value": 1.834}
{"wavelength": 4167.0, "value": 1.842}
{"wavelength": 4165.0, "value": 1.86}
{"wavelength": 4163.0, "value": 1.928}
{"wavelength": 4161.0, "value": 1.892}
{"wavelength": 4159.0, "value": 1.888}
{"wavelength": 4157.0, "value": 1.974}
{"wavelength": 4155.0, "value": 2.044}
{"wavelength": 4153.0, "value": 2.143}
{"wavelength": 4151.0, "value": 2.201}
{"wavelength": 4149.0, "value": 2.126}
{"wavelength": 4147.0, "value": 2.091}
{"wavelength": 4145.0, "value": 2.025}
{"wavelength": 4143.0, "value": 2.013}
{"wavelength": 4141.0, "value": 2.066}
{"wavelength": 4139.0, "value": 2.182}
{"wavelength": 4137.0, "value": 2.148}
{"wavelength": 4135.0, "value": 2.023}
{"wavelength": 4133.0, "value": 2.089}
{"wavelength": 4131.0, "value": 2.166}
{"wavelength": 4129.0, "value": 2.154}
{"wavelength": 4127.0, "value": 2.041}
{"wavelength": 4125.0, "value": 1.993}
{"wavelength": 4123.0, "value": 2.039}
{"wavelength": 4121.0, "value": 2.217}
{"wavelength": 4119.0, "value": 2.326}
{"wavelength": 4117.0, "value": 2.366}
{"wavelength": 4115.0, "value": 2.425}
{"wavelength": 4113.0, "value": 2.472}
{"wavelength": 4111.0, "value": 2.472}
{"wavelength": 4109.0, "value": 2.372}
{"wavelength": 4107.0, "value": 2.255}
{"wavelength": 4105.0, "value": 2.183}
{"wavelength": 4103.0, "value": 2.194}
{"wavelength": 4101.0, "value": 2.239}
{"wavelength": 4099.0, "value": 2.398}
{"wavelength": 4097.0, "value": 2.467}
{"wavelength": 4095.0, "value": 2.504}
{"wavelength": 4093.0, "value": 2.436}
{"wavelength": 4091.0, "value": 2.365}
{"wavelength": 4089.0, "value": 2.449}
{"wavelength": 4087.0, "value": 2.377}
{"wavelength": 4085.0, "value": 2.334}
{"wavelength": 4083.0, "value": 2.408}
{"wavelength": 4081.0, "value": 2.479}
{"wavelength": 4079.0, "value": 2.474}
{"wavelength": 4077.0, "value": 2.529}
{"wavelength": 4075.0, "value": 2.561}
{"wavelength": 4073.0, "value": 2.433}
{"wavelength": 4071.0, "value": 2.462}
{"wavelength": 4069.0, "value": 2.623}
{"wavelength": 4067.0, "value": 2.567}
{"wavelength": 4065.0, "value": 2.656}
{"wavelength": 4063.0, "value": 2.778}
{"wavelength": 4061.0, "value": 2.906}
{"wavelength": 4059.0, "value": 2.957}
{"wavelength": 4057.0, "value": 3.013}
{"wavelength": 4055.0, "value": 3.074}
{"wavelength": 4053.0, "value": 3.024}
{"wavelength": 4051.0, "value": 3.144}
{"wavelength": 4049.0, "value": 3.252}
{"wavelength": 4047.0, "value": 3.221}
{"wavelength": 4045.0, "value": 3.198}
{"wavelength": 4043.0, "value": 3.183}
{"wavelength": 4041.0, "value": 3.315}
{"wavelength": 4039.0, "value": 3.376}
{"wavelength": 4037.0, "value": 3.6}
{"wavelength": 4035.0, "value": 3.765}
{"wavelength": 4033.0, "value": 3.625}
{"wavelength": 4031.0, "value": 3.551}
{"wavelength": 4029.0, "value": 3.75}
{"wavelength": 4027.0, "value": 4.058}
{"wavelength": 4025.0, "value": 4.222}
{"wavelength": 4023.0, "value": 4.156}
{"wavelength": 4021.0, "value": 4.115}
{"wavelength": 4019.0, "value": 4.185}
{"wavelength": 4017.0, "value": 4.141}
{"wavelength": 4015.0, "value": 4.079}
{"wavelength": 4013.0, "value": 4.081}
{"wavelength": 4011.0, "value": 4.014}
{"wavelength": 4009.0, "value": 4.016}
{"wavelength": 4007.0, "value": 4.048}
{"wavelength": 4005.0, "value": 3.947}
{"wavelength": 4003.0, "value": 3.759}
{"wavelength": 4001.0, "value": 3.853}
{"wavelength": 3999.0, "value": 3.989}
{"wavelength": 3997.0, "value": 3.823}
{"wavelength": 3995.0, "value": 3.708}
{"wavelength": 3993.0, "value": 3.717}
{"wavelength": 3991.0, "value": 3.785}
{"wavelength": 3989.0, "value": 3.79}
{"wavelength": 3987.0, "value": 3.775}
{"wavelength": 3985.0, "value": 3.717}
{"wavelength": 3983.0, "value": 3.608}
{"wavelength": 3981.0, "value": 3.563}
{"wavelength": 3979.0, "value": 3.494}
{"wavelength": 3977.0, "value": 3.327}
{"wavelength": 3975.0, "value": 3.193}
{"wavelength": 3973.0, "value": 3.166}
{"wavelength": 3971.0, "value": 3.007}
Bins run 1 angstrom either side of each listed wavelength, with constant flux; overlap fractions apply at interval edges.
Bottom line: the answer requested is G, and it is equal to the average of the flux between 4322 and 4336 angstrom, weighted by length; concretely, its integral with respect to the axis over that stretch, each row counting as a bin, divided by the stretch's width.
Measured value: 2.06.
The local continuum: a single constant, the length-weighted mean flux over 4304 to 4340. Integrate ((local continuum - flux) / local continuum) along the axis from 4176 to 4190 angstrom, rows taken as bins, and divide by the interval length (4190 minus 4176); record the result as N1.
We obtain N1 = 0.004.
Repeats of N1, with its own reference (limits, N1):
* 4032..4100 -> -0.371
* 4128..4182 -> 0.019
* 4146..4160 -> -0.004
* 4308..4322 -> -0.009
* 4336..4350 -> -0.050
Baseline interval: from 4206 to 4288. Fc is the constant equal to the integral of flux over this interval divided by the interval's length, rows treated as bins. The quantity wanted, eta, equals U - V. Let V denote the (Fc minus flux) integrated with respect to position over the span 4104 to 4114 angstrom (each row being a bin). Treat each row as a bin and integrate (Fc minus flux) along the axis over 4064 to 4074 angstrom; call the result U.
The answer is -2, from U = -5.45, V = -3.5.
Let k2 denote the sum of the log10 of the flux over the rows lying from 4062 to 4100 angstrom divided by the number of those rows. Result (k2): 0.396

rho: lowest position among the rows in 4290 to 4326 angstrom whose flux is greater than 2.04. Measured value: 4291.0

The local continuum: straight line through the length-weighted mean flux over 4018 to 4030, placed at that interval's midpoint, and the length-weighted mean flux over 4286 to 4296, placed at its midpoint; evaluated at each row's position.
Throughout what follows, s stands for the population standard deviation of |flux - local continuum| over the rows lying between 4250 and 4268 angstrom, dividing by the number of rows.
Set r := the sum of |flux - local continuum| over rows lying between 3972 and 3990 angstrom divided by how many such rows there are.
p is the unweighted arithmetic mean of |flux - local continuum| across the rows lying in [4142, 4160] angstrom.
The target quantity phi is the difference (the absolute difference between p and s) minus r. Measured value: 0.1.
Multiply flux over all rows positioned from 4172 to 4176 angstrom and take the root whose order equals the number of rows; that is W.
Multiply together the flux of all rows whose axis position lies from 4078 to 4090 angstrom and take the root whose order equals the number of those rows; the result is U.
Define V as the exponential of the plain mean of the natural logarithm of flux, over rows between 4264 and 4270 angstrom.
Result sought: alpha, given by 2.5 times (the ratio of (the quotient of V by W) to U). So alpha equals 1.06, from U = 2.42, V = 1.97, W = 1.92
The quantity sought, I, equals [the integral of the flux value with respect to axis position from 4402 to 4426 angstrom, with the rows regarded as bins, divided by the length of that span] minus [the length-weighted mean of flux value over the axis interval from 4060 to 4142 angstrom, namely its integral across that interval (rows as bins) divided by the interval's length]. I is -0.4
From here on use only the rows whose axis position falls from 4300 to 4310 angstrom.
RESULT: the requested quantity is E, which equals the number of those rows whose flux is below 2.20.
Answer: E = 5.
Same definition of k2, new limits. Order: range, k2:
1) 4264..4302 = 0.302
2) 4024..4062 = 0.527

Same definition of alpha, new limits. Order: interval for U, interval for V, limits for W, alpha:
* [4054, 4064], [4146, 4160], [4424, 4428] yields 0.86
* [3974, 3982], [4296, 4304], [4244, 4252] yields 0.69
